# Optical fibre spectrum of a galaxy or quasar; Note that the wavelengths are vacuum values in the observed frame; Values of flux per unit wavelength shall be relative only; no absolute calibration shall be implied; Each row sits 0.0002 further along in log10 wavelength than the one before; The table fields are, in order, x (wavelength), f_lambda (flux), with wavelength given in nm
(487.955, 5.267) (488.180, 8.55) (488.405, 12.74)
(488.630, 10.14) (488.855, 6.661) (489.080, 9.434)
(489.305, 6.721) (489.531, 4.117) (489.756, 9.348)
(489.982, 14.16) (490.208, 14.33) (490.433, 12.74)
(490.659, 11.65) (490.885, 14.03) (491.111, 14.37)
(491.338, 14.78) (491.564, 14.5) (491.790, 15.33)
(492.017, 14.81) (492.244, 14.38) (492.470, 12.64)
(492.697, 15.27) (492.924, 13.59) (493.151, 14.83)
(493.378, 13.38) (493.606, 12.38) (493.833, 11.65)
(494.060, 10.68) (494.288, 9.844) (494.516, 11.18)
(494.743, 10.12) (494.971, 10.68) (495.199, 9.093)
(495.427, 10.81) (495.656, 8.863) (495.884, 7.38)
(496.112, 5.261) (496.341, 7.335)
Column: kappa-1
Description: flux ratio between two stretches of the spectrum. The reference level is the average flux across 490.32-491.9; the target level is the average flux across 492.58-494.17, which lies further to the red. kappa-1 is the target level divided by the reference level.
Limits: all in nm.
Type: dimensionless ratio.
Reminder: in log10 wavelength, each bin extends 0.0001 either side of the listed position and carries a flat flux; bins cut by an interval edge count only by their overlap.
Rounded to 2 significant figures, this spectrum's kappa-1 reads 0.94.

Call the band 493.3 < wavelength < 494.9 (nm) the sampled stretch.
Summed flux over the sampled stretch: 79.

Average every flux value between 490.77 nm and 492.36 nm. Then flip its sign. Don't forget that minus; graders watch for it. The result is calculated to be -14.6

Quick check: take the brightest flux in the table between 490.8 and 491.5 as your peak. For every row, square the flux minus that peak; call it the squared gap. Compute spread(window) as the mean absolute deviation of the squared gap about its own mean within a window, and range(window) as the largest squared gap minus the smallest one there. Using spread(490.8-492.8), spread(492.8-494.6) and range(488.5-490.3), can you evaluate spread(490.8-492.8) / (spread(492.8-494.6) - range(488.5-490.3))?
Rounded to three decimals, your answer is -0.008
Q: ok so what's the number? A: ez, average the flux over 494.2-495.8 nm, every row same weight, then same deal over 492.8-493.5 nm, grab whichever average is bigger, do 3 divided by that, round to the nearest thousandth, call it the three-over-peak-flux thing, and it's 0.215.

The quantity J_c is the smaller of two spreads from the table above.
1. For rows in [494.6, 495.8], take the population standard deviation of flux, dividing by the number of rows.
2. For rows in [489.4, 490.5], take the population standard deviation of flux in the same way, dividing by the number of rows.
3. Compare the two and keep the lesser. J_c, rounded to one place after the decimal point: 0.8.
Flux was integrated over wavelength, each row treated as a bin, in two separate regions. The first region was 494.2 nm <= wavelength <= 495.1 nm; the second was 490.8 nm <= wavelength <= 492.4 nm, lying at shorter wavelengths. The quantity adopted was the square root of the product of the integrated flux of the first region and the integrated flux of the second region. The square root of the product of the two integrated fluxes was 15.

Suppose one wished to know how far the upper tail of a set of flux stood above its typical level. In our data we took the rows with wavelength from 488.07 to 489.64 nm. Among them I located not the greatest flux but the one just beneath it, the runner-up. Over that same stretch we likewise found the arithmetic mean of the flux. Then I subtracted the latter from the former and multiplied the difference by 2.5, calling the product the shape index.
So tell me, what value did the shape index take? 4.5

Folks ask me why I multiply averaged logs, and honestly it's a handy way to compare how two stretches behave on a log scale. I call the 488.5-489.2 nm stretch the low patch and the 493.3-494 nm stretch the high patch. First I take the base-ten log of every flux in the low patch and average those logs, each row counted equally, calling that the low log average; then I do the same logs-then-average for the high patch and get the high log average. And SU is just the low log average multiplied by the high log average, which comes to 1.02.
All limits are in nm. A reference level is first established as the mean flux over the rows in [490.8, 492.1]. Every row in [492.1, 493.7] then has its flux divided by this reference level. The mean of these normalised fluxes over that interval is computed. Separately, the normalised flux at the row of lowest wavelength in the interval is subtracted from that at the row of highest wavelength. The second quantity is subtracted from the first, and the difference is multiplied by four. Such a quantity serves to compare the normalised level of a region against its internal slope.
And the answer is 4.3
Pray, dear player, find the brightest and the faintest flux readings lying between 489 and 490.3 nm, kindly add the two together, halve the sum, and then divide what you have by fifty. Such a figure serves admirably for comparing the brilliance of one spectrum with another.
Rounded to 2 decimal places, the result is 0.18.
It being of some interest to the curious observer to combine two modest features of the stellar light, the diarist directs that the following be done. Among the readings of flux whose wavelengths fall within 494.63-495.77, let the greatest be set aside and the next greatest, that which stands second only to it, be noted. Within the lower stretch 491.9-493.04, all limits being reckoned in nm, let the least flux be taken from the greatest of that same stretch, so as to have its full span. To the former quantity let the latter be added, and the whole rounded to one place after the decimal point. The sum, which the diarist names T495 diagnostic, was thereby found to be 13.3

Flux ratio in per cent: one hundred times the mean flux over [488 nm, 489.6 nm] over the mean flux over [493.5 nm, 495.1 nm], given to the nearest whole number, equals 76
